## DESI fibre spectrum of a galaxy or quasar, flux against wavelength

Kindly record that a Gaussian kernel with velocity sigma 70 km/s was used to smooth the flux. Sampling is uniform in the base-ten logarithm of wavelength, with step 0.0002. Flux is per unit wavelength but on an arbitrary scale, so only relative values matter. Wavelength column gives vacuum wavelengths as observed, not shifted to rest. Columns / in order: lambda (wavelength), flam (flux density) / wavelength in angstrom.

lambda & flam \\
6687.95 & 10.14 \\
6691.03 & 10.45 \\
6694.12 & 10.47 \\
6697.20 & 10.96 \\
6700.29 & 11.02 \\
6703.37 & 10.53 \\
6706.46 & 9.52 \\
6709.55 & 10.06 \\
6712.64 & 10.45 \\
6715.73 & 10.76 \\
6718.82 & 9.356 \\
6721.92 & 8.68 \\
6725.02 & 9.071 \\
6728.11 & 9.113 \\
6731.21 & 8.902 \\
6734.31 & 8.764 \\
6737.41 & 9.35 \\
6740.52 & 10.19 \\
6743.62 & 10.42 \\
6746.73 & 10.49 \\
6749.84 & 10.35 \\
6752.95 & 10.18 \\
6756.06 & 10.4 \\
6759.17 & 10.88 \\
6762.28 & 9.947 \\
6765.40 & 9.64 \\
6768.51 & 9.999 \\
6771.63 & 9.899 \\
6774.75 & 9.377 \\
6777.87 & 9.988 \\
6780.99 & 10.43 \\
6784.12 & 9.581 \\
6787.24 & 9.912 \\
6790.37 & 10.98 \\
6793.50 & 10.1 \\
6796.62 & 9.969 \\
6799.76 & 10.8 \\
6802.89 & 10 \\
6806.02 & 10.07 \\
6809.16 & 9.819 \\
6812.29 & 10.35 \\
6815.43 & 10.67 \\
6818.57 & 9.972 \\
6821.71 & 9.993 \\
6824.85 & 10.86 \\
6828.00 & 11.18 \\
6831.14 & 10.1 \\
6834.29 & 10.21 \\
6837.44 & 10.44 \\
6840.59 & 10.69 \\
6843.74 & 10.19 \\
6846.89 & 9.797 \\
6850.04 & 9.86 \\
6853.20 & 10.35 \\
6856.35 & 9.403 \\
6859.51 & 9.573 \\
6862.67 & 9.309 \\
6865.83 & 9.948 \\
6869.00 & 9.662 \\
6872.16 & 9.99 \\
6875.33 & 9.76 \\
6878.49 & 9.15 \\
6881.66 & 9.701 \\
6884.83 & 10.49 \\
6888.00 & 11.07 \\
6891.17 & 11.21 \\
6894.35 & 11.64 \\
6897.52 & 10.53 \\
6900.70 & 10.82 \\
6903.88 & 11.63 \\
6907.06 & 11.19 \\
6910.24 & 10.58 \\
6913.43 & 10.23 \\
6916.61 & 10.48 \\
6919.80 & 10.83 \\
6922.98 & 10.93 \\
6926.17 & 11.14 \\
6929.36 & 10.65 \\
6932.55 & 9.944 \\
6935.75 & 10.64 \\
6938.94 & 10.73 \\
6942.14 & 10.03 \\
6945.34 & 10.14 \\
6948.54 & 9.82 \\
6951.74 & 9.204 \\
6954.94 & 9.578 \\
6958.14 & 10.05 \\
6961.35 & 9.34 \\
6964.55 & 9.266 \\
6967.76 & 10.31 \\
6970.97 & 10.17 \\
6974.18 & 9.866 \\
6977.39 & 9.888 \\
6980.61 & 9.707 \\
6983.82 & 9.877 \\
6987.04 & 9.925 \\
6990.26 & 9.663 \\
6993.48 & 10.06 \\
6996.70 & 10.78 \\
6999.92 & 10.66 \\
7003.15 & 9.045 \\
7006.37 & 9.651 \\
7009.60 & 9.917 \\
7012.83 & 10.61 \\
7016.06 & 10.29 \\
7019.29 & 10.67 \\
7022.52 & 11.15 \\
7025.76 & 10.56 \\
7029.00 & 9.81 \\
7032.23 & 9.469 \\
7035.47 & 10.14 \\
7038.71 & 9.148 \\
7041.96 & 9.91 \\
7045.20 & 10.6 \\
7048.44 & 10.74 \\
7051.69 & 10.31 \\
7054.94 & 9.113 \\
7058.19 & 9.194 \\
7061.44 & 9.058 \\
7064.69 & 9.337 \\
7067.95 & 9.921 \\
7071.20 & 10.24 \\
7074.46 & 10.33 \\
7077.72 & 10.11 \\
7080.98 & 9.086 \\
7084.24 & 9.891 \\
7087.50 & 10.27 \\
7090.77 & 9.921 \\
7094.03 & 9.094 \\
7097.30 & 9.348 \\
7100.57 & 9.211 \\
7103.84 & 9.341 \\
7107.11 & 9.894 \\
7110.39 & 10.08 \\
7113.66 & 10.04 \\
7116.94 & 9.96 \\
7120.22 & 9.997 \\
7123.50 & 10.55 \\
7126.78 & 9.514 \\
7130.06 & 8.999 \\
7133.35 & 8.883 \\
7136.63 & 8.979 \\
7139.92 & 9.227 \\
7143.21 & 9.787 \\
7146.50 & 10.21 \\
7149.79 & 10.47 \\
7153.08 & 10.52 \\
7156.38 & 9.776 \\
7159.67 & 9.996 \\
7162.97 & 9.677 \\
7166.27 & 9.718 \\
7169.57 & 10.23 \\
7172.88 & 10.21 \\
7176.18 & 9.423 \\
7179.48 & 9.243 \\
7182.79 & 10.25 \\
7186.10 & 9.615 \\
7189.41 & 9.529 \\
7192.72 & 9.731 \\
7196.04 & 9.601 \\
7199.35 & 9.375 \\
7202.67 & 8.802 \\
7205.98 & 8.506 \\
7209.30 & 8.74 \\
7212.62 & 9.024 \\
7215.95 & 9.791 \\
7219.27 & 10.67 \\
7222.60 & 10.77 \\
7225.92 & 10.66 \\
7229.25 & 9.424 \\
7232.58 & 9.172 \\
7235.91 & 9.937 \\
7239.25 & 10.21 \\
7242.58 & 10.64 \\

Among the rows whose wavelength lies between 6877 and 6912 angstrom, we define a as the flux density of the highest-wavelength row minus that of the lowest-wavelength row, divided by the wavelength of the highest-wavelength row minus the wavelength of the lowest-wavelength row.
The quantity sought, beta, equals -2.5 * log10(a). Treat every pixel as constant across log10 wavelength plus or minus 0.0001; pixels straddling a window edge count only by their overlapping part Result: 3.4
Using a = 0.045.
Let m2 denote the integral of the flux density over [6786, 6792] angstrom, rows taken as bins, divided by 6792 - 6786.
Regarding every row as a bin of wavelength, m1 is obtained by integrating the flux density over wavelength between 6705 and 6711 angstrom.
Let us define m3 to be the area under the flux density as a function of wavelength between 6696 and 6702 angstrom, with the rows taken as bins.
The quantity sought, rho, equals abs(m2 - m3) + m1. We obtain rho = 114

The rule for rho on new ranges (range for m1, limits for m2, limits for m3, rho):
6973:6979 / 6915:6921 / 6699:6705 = 113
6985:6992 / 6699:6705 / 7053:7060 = 122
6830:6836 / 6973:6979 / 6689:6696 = 124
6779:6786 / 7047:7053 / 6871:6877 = 119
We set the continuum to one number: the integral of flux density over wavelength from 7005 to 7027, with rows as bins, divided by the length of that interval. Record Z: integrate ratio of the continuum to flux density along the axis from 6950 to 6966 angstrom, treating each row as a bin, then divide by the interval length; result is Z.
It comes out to 1.10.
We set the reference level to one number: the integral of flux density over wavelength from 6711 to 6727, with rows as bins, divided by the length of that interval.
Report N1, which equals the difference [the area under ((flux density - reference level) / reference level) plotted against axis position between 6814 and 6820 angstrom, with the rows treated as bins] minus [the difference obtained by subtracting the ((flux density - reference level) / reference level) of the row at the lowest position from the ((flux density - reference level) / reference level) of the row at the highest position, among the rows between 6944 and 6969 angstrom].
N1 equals 0.40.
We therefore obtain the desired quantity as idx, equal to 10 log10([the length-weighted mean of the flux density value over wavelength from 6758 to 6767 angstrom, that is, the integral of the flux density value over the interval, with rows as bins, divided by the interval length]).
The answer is 10.1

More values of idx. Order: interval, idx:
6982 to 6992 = 9.9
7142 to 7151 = 10.1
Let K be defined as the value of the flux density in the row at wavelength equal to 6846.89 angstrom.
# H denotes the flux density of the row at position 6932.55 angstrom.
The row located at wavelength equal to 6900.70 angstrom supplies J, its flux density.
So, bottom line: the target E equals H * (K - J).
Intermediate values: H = 9.944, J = 10.82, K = 9.797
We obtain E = -10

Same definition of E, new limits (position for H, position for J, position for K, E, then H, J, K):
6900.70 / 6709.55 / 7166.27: -4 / 10.82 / 10.06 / 9.718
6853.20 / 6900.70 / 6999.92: -2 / 10.35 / 10.82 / 10.66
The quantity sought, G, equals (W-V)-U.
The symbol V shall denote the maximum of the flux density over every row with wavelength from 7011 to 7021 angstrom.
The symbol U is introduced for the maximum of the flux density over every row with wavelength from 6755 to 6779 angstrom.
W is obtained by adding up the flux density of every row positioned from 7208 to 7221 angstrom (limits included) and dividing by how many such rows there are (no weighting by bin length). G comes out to -12.0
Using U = 10.88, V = 10.67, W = 9.6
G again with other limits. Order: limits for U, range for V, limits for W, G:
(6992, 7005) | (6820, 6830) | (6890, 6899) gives -10.8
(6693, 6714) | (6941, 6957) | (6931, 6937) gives -10.9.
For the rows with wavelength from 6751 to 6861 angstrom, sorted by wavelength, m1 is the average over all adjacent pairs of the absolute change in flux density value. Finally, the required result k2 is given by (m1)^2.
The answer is 0.23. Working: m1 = 0.48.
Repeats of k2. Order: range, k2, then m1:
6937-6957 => 0.18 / 0.42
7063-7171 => 0.13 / 0.37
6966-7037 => 0.19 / 0.43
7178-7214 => 0.13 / 0.37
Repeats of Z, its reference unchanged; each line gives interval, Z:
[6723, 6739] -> 1.15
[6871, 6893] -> 1.02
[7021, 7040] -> 1.04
